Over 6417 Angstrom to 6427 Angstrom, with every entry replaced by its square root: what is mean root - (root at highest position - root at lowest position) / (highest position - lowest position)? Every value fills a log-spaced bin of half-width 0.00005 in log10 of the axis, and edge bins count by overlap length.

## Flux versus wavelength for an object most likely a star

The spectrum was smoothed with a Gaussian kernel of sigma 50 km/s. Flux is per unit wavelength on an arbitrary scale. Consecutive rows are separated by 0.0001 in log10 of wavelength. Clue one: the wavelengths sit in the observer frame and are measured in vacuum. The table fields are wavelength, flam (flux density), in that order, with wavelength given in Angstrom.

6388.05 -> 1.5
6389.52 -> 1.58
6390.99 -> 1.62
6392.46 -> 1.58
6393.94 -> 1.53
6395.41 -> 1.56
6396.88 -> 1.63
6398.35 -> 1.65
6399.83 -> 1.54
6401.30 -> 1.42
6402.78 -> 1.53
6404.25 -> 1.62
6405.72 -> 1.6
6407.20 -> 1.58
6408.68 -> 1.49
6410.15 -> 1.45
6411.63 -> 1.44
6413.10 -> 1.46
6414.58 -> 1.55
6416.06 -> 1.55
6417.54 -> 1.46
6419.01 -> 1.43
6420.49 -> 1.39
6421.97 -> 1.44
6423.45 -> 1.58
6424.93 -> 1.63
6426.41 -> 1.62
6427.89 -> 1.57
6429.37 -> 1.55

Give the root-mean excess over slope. 1.22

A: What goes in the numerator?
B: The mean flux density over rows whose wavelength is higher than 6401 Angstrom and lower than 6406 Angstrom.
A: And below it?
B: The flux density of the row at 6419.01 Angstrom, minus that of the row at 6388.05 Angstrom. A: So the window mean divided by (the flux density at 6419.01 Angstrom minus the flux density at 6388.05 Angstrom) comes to -22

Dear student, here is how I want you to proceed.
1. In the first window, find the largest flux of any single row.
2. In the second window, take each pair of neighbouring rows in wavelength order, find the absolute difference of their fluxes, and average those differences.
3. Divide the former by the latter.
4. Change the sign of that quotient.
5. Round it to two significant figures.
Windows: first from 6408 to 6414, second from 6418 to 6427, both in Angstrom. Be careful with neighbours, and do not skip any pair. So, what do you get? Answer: -26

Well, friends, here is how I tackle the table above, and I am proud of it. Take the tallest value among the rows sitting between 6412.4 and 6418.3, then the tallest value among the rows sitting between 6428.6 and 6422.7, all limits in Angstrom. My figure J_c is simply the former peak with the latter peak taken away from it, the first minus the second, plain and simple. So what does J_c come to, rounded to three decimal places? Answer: -0.080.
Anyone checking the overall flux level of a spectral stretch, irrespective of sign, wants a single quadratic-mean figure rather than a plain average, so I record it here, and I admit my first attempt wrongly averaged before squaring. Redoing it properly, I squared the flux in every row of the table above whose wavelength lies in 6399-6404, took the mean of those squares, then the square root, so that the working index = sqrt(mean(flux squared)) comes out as 1.50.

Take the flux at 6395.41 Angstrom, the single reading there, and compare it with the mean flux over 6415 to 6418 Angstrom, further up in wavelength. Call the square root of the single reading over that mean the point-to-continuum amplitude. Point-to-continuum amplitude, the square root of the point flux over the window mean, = 1.02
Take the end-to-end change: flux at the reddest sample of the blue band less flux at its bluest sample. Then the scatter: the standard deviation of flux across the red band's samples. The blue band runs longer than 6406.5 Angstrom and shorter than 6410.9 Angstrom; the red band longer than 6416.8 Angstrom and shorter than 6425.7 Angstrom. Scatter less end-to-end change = 0.22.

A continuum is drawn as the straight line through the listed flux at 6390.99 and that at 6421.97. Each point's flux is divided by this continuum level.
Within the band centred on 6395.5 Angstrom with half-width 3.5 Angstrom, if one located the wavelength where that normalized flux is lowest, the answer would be 6393.94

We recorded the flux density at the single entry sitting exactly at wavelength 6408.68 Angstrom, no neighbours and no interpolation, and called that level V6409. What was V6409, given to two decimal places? 1.49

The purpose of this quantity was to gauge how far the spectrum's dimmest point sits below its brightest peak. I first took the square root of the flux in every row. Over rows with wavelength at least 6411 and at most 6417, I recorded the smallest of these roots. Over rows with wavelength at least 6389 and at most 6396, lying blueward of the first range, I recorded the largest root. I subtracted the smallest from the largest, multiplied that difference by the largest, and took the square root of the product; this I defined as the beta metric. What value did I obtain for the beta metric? 0.304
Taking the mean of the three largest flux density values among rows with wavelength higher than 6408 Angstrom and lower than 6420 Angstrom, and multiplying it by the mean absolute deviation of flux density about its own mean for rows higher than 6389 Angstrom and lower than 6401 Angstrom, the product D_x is 0.054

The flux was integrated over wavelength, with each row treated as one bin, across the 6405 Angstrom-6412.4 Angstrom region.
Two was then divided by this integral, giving 0.18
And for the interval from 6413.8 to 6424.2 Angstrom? 0.13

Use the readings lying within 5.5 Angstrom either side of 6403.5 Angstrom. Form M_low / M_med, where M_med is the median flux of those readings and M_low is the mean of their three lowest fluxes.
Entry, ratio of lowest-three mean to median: 0.95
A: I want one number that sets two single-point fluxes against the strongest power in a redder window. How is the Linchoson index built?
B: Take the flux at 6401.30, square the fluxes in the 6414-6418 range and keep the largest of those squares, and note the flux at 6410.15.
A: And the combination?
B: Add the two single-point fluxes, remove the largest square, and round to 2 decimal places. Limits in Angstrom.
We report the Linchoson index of 0.47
